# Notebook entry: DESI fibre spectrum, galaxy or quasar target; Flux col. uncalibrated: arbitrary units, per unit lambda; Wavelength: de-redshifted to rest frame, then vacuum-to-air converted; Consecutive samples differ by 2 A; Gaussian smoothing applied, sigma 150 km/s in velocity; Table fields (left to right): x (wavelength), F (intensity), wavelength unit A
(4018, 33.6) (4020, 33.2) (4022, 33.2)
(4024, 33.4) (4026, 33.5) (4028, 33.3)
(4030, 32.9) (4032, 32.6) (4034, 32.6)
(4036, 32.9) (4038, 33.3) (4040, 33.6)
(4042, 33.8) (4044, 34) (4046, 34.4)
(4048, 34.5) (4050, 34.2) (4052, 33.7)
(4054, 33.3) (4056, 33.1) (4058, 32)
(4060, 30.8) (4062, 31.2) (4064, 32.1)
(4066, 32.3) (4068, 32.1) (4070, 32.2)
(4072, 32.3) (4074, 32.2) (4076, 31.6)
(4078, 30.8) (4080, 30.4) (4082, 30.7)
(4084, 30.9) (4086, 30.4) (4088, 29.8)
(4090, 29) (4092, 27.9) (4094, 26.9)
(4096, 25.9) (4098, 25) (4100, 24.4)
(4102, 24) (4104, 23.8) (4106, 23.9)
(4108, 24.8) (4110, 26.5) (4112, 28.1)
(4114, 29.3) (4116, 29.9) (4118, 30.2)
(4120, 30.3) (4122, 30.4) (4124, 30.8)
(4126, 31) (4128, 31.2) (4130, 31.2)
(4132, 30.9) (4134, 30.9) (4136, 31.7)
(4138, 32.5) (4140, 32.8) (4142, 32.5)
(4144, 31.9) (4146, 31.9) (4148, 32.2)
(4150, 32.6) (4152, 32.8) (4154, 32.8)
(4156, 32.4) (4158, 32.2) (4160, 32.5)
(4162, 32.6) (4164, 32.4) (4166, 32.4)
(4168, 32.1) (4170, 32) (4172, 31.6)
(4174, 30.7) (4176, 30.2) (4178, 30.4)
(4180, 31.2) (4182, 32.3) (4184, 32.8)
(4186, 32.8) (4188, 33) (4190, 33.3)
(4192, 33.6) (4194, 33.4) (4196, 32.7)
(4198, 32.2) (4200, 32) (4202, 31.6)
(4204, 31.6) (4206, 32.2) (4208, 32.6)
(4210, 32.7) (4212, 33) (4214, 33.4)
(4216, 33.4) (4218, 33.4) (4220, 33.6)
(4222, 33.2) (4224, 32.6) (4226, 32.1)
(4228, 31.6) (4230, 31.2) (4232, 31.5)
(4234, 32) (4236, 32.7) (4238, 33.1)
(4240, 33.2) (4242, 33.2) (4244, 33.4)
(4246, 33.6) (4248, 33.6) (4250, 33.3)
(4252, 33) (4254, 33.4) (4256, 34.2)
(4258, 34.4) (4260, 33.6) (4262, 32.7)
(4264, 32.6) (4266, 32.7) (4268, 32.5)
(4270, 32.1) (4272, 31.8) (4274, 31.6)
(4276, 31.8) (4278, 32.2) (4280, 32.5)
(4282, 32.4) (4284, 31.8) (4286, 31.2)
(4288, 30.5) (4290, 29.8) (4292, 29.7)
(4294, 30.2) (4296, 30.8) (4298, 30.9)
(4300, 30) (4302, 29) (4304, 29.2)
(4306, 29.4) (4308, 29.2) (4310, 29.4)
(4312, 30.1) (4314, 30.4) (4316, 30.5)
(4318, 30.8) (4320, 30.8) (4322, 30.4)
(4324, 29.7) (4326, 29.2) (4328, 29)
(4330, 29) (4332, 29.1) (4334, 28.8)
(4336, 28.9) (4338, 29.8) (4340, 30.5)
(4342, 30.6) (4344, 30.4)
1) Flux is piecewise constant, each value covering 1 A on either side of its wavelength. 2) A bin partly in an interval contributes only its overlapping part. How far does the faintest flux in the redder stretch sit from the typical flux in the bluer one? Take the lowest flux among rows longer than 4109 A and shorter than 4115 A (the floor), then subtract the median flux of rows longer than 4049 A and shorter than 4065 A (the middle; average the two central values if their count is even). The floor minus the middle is -6.1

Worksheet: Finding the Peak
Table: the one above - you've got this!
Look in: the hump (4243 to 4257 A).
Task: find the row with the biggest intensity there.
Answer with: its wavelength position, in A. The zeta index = 4256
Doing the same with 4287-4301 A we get 4298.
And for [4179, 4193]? 4192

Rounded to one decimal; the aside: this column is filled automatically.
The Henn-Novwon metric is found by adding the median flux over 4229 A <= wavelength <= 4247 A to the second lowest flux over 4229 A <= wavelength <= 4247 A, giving 64.6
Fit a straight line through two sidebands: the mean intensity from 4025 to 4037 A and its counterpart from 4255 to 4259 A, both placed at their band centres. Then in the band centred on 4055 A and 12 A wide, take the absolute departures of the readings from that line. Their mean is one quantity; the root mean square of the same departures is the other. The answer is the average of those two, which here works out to 1.0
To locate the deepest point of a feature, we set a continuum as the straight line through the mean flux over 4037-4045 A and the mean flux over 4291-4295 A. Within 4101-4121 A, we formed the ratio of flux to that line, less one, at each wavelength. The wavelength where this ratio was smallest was 4104 A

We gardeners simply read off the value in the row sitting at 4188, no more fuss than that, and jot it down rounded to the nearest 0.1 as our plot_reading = 33.0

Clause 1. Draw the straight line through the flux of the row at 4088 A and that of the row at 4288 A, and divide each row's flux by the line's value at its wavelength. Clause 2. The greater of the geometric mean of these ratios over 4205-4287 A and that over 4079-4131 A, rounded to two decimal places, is 1.08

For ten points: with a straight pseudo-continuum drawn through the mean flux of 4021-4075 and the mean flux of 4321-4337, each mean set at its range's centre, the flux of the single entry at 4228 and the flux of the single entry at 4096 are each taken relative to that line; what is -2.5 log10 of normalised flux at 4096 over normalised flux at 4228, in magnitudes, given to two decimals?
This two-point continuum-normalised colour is 0.28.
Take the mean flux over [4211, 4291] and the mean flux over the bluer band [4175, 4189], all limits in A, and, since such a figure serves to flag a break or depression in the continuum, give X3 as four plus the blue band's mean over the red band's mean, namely 4.98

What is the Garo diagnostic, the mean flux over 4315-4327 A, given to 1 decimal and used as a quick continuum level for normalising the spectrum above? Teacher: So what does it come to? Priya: 30.2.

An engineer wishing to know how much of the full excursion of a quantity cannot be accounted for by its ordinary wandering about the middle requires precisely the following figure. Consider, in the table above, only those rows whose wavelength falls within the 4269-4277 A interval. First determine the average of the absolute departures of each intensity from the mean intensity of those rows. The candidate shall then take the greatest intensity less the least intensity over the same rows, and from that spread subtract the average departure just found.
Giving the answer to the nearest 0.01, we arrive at 0.36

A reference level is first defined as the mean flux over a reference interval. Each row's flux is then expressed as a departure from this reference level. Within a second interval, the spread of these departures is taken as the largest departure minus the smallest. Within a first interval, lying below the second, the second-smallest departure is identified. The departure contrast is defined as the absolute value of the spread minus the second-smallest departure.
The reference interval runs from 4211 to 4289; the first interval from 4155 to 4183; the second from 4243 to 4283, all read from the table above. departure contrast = 5.1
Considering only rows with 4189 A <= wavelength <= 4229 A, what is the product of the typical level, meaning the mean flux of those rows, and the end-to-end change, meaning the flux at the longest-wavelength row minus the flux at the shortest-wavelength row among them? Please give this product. -56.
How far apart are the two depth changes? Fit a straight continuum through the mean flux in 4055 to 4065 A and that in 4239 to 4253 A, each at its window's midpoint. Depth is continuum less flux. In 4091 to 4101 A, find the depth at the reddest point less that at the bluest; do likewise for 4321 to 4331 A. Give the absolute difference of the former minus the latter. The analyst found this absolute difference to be 2.1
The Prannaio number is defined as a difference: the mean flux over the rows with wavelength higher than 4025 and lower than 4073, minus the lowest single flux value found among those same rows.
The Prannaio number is 2.1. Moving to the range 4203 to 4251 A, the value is 1.6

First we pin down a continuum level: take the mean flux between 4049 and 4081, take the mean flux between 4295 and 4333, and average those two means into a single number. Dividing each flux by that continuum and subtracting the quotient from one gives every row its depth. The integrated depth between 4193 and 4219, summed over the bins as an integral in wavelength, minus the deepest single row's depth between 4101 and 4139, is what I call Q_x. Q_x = -1.6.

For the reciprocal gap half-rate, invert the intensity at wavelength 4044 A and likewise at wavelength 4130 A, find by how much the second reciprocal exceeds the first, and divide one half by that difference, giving 189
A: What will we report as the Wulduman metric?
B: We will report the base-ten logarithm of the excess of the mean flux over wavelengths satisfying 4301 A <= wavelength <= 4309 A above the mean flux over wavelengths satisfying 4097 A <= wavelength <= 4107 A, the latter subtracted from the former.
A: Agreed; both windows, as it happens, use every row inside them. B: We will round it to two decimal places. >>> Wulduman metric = 0.70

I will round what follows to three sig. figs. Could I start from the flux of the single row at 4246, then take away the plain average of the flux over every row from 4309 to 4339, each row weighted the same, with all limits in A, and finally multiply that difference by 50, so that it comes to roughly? 194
